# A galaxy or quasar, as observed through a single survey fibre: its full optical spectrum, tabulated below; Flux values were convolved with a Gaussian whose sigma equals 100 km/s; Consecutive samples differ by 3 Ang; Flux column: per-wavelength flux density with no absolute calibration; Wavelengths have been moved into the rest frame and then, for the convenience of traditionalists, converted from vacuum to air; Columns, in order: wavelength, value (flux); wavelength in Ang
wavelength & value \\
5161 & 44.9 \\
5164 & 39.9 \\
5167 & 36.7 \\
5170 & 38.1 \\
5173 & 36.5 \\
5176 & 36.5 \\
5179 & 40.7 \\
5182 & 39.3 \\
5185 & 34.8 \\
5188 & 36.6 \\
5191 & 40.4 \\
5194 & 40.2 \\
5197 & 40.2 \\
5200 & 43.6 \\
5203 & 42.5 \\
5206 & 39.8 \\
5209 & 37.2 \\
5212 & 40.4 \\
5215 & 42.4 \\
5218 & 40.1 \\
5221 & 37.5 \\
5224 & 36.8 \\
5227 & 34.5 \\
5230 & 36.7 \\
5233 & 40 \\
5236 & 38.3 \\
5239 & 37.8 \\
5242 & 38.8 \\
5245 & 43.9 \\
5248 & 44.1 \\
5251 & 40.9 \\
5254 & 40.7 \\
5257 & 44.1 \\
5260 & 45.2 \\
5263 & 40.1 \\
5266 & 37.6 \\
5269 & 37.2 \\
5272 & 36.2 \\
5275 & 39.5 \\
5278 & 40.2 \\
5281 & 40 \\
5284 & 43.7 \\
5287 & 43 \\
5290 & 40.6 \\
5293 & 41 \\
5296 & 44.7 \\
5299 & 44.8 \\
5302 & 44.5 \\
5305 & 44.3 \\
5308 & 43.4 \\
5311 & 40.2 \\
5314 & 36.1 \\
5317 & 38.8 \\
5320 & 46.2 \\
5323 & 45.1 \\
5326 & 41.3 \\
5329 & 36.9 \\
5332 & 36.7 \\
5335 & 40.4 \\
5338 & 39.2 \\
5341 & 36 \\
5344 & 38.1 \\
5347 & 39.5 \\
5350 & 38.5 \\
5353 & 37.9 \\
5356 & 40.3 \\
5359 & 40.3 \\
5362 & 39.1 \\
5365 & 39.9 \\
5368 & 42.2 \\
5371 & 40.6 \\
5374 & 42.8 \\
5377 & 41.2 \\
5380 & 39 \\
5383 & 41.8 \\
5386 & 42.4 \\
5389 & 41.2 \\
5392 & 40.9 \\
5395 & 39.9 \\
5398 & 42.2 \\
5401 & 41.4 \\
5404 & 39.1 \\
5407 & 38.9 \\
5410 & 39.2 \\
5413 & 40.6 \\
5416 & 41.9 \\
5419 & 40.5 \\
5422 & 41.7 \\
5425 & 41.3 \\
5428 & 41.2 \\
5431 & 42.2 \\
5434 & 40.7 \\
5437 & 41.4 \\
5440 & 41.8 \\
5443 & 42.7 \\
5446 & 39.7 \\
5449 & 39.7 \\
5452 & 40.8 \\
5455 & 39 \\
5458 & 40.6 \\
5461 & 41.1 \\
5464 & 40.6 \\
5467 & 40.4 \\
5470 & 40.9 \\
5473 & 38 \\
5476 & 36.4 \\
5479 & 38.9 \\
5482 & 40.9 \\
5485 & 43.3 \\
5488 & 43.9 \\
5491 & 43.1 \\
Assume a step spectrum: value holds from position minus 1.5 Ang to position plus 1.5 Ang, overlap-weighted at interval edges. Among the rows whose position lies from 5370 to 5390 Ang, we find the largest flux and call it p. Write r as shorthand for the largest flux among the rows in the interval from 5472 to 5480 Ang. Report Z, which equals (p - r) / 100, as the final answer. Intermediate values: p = 42.8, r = 38.9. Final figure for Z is 0.04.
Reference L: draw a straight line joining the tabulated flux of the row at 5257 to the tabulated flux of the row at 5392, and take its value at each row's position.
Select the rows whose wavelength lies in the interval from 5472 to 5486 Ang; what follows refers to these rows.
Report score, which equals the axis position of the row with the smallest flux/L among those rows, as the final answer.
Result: 5476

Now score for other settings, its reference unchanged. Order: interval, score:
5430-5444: 5434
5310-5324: 5314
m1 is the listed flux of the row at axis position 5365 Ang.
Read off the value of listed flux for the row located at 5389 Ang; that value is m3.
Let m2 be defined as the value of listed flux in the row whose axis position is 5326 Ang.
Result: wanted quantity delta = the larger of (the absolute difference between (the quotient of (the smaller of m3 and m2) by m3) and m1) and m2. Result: 41.3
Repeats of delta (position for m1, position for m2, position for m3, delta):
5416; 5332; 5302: 41.1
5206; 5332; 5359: 38.9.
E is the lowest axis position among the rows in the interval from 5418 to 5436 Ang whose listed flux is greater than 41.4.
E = 5422 Ang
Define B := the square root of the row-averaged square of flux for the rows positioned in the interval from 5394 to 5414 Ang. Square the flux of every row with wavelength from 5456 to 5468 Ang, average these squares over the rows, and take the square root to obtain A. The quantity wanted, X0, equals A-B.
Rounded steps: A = 40.7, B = 40.2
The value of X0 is 0.5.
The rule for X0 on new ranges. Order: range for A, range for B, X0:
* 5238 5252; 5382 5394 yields -0.4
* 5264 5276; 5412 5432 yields -3.7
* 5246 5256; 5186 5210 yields 1.8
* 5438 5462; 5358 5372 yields 0.3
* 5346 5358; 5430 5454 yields -2.1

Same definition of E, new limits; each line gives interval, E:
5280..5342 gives 5284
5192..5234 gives 5200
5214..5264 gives 5215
